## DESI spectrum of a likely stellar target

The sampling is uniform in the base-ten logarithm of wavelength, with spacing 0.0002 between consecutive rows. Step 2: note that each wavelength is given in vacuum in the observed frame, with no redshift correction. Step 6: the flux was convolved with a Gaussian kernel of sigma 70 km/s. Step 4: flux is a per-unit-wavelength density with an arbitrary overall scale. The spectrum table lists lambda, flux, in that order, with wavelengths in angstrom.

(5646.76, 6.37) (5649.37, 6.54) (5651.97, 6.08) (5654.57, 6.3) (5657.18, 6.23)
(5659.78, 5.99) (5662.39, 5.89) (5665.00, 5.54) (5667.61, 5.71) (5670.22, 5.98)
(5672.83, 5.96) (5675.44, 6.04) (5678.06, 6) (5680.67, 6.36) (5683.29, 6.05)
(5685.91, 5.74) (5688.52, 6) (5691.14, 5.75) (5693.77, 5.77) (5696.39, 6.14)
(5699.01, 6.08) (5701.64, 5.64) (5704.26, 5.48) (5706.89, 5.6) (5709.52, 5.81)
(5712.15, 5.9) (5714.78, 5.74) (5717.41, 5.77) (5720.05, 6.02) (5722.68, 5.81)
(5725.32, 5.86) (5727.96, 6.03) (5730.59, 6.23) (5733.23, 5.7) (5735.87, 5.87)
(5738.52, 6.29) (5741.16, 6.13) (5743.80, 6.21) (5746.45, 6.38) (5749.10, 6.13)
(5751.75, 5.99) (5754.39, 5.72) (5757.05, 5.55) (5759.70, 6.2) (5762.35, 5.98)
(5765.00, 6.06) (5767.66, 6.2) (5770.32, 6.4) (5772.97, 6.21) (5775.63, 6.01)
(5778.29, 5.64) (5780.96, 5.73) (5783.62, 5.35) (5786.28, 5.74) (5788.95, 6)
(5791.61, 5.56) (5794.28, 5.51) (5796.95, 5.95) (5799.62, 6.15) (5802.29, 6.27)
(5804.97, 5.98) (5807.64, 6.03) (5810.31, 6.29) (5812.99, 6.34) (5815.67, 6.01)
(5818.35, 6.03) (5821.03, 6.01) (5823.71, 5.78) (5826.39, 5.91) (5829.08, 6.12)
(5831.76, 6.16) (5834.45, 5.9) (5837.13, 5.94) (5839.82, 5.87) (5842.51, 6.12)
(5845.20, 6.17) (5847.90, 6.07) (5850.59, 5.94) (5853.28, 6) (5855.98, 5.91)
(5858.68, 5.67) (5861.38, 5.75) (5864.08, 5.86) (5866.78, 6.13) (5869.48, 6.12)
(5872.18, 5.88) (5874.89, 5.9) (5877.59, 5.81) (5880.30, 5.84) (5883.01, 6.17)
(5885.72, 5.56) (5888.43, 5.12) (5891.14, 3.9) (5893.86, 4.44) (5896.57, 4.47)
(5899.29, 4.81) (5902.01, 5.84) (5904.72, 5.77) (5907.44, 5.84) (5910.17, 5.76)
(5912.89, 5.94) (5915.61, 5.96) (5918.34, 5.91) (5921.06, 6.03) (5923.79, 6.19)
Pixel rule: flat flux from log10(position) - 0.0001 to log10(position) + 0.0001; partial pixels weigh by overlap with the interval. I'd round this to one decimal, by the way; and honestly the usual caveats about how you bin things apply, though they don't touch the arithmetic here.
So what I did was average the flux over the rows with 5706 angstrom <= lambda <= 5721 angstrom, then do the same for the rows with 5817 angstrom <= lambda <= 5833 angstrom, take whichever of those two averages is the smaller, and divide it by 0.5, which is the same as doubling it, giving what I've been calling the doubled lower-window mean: 11.6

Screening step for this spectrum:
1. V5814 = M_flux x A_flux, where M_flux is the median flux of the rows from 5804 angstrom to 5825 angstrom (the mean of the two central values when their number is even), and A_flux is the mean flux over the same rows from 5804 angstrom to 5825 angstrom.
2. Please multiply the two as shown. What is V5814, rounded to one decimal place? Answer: 36.5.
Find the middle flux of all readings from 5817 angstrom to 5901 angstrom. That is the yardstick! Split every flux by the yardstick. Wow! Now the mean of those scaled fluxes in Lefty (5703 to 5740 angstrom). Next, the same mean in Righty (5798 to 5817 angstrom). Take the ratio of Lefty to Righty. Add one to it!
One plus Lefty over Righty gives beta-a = 1.95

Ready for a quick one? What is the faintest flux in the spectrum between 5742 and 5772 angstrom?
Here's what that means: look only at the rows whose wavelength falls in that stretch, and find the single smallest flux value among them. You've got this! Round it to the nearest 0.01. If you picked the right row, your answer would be 5.55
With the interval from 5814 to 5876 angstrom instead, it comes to 5.67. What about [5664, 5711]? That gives 5.48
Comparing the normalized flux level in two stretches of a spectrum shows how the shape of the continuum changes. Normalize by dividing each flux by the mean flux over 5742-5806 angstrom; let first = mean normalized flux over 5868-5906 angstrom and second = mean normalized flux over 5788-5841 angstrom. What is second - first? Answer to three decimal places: 0.099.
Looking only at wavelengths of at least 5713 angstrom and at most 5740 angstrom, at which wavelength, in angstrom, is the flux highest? 5738.52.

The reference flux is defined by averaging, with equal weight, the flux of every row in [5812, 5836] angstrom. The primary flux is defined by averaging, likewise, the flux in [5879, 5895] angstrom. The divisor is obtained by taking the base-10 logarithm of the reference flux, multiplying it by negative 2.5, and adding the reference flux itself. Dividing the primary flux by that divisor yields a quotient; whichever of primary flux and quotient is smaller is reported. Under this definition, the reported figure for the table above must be 1.27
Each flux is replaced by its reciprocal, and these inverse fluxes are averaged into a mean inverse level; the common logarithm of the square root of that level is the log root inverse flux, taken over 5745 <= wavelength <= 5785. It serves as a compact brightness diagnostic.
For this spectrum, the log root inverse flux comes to -0.3874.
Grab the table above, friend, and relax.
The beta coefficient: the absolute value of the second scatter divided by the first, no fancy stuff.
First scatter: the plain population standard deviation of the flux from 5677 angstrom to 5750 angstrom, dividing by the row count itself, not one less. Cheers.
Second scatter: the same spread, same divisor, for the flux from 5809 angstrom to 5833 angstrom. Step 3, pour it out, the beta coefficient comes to 0.72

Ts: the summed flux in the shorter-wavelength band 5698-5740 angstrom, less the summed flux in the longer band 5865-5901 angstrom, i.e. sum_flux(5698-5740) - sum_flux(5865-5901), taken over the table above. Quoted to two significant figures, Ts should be 24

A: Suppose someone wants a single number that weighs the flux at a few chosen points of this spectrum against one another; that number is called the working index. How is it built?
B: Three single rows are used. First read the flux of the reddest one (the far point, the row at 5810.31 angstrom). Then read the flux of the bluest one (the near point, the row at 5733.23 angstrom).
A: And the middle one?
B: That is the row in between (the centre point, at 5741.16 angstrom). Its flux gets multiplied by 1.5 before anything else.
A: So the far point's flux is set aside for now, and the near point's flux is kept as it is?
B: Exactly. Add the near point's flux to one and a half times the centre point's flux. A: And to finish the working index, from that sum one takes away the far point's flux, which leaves 8.6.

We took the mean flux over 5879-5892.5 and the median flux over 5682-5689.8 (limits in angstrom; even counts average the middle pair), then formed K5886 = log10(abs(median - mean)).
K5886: -0.2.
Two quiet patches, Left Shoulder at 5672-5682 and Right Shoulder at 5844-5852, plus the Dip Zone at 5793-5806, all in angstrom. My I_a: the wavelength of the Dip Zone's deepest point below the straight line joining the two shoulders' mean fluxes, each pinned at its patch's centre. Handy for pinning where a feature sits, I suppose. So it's 5794.28 angstrom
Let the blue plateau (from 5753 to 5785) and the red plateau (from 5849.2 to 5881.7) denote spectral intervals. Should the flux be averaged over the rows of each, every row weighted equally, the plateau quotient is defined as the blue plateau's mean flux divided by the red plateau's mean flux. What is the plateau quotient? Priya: 1.00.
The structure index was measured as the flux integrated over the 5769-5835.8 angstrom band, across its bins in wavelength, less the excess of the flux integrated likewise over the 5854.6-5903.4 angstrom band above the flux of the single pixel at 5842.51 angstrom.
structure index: 136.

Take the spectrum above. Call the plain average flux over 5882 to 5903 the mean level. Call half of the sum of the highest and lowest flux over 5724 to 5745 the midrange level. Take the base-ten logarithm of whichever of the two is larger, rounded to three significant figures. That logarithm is 0.778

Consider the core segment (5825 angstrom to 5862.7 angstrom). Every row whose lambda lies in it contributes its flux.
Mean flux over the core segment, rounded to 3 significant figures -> 5.97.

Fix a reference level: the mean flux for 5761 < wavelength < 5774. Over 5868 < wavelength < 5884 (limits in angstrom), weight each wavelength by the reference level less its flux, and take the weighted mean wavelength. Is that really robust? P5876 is 5876.2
